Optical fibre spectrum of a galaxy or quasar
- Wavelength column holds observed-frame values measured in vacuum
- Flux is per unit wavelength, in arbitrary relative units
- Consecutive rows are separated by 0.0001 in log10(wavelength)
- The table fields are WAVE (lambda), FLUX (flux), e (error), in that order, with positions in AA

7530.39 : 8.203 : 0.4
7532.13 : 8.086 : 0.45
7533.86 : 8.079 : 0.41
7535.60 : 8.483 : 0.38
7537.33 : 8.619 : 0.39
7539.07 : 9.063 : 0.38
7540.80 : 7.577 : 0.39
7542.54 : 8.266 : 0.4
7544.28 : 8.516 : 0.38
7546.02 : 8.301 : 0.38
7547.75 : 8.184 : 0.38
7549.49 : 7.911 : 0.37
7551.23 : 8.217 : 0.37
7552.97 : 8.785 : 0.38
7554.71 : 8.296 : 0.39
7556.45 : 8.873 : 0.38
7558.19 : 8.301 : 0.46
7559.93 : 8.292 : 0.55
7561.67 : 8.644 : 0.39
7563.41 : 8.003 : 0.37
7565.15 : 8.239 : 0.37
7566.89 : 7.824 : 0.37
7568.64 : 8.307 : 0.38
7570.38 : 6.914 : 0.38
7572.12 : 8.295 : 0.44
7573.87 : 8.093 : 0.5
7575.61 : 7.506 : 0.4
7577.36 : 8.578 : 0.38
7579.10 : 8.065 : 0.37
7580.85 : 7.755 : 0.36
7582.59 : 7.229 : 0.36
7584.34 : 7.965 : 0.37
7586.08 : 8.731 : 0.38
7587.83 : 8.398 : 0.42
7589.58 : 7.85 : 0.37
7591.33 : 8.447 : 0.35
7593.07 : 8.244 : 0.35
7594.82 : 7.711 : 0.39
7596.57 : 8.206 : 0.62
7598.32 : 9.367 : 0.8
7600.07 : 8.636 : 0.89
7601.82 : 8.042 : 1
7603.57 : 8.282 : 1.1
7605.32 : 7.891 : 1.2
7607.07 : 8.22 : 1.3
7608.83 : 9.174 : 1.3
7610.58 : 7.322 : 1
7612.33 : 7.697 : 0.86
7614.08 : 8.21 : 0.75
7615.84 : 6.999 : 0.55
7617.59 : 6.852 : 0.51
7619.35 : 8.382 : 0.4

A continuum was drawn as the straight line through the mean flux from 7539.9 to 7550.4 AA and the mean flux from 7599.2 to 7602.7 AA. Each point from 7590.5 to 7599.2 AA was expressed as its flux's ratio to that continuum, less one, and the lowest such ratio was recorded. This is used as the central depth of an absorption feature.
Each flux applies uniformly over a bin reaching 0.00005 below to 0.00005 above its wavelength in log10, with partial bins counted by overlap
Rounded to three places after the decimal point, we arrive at -0.073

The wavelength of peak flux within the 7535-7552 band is 7539.07 AA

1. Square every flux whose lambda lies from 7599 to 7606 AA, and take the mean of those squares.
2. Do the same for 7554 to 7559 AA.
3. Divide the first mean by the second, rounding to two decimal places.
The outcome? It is 0.94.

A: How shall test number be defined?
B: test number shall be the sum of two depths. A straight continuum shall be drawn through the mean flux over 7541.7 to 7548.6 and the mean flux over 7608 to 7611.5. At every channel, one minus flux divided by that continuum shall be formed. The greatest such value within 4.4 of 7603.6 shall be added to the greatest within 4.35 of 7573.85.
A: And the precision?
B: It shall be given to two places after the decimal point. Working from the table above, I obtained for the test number 0.21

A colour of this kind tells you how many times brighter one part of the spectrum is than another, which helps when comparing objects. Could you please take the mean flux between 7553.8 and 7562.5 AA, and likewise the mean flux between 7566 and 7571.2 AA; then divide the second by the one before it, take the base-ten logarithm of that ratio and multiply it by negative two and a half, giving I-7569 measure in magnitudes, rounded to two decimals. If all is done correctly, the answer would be 0.11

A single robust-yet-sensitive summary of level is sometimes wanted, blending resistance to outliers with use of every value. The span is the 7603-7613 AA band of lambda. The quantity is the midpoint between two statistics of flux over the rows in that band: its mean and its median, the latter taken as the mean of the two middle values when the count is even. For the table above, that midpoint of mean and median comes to 8.08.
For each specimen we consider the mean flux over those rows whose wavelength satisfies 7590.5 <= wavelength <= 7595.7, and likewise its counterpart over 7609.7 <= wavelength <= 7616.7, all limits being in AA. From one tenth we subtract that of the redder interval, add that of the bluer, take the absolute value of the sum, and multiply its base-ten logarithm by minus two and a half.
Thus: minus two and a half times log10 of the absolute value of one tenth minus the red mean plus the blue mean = 0.42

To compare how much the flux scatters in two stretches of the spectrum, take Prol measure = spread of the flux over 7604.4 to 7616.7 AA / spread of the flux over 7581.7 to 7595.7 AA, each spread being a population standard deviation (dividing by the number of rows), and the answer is 1.46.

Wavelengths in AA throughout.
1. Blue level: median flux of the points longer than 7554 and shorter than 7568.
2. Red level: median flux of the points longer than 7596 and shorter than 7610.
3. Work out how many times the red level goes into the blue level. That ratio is 1.01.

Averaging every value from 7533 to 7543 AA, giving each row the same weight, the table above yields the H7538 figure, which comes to 8.35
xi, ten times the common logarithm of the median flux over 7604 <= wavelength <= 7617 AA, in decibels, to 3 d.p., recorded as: 8.971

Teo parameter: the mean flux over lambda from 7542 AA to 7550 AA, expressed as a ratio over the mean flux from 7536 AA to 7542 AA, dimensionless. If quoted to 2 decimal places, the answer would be 0.98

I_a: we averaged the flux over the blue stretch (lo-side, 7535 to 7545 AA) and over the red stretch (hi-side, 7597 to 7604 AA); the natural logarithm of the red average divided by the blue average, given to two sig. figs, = 0.019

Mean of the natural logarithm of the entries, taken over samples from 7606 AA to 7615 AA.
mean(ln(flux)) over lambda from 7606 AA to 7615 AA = 2.09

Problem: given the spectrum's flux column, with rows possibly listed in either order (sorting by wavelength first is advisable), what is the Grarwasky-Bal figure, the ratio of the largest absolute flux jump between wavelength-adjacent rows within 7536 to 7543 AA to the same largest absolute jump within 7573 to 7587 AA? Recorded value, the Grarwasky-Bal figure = 1.4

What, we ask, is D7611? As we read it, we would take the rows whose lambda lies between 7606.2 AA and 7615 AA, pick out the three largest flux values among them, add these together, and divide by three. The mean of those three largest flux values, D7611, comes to 8.53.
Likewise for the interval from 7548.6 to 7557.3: 8.65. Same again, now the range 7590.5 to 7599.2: 8.69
